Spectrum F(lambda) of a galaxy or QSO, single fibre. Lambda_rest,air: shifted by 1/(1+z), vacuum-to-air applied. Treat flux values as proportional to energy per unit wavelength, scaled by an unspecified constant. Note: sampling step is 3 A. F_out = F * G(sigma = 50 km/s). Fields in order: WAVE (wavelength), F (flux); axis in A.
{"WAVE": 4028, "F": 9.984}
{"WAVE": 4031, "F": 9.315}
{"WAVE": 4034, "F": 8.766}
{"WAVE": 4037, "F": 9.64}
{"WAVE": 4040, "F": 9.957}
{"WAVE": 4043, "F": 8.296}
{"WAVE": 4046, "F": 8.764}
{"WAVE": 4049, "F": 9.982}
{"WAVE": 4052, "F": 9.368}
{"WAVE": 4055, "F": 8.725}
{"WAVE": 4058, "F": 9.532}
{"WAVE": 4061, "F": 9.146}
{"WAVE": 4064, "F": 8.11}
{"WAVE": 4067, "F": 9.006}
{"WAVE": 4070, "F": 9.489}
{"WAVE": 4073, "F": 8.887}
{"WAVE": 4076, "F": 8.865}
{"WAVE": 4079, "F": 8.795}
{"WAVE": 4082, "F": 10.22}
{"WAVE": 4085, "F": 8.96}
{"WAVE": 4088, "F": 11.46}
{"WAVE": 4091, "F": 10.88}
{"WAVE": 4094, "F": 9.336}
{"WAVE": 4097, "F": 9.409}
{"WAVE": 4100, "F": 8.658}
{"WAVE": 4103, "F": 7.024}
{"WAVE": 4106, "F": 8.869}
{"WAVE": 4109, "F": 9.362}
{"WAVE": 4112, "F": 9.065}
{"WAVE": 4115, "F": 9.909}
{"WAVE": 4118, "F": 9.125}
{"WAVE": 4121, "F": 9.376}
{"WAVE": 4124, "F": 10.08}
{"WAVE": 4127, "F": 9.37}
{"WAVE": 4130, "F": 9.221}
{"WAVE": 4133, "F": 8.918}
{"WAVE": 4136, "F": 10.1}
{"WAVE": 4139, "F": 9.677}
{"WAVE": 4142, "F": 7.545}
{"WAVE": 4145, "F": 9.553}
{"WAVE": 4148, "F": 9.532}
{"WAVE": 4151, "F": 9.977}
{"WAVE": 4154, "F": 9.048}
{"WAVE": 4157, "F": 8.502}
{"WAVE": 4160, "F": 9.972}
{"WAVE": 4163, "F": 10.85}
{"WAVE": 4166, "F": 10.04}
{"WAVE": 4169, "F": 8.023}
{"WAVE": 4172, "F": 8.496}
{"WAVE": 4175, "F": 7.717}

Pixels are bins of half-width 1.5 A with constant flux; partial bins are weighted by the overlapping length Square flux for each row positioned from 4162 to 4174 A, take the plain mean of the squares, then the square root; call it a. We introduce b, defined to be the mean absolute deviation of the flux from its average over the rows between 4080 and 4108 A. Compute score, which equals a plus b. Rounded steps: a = 9.4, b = 1.0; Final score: 10.37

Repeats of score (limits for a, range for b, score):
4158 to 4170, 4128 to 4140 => 10.19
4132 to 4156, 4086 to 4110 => 10.23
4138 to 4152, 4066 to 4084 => 9.73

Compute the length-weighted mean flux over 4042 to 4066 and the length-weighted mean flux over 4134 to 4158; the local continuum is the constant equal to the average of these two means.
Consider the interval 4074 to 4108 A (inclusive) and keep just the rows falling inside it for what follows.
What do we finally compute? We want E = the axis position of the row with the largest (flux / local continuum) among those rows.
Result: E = 4088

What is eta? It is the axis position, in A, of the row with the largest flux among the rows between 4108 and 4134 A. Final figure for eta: 4124 A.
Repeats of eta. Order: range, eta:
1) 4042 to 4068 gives 4049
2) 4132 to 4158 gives 4136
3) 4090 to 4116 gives 4091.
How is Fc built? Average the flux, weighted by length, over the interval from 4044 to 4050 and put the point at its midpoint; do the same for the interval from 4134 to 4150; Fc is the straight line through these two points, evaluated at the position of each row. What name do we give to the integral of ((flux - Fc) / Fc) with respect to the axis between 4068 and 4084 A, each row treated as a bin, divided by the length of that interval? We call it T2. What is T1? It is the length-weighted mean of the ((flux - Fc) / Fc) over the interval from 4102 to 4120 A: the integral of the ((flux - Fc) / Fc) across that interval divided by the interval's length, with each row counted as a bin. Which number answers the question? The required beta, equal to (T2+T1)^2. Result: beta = 0.0013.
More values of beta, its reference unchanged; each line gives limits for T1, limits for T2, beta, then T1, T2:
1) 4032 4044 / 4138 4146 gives 0.0026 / 0.00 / -0.049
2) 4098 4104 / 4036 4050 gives 0.0157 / -0.13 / 0.007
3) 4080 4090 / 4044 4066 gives 0.0066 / 0.10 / -0.018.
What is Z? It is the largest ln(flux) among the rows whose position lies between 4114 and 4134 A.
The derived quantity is 2.31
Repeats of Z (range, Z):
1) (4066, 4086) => 2.32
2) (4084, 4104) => 2.44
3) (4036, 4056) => 2.30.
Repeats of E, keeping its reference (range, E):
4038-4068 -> 4049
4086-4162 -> 4088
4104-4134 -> 4124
